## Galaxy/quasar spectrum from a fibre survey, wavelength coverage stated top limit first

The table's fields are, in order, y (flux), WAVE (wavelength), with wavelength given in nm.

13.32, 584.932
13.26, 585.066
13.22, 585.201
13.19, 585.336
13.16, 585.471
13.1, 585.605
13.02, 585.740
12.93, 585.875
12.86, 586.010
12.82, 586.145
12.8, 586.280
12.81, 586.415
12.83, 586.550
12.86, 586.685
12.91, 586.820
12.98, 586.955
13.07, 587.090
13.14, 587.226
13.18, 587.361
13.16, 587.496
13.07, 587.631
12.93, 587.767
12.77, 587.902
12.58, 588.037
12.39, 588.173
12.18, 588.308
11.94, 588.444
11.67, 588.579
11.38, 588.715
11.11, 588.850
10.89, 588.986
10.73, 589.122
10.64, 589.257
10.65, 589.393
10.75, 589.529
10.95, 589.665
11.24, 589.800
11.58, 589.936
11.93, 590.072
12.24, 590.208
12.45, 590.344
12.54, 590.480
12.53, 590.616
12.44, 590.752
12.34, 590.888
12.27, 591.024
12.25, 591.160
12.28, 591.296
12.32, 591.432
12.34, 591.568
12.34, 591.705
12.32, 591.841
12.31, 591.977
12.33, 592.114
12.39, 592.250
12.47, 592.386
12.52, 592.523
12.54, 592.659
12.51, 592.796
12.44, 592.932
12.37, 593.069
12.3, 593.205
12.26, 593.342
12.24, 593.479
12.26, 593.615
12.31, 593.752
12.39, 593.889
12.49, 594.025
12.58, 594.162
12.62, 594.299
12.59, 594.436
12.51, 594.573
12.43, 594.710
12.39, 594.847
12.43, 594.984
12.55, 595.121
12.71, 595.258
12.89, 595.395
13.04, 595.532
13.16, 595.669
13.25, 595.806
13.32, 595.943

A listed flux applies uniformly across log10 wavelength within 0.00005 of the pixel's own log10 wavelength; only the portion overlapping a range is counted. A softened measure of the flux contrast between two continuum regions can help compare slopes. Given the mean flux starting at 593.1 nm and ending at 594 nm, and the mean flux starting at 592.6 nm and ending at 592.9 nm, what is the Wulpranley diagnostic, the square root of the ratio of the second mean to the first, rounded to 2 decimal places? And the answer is 1.01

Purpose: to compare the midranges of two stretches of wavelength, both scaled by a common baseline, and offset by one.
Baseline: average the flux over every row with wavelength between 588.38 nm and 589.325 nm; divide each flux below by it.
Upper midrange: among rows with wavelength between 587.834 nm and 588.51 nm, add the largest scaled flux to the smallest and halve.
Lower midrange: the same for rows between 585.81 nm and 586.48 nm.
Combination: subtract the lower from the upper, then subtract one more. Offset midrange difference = -1.05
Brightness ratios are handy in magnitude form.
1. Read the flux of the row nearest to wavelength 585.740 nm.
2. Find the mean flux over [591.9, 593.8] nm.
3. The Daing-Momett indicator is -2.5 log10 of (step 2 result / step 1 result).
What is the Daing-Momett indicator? 0.06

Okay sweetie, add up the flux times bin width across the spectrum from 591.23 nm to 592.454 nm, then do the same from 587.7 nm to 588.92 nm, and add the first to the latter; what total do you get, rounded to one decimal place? 29.9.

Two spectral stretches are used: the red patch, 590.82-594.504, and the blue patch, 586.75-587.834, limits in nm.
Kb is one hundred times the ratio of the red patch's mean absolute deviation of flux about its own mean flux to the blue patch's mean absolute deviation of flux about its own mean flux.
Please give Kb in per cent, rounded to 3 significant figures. 113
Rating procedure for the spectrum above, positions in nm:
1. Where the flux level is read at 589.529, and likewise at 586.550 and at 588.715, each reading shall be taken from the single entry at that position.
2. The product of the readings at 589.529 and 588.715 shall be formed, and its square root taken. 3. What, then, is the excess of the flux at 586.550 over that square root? 1.8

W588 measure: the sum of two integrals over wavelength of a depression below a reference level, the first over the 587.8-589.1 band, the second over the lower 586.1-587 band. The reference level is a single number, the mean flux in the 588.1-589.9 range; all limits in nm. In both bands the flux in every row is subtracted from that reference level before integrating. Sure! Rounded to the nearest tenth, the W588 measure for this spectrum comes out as -2.2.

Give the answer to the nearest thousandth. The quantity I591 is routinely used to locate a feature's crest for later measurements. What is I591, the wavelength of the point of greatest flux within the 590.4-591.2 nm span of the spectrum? 590.480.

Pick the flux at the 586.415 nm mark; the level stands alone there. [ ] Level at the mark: 12.81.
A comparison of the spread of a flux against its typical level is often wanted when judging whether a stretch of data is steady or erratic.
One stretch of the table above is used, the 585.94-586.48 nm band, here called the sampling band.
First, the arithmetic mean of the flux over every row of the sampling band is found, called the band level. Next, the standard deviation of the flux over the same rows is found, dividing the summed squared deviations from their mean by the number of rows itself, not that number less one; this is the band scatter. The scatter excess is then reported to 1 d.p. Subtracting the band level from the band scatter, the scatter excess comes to -12.8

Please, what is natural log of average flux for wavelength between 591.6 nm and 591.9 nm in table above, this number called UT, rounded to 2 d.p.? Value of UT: 2.51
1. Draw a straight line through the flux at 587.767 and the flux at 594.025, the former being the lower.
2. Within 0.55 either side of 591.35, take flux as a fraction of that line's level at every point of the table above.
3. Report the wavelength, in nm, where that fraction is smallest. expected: 591.160 nm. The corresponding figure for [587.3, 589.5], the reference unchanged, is 589.257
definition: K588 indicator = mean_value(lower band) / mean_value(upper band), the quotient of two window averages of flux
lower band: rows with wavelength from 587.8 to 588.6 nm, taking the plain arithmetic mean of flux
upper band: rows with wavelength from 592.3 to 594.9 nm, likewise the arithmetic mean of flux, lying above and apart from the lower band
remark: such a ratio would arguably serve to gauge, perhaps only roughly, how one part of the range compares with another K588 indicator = 0.99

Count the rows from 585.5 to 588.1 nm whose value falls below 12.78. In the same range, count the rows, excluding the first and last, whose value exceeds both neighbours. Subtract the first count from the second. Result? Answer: -1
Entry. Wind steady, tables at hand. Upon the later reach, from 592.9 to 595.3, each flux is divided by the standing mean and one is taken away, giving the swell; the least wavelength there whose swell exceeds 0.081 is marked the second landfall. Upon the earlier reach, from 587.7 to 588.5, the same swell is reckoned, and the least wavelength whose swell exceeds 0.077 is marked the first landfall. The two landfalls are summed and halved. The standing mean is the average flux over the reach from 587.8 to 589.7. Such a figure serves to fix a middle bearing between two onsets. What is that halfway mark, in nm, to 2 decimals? 590.35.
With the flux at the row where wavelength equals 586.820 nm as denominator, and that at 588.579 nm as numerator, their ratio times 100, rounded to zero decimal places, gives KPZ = 90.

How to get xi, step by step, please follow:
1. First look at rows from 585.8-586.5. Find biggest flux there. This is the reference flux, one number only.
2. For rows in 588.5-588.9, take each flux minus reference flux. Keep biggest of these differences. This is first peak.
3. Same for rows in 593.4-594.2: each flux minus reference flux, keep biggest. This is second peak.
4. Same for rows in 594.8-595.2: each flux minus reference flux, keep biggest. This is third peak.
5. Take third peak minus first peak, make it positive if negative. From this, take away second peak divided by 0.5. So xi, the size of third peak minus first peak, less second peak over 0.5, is 1.6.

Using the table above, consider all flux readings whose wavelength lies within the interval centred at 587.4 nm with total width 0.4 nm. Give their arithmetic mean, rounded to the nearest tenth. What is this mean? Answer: 13.2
